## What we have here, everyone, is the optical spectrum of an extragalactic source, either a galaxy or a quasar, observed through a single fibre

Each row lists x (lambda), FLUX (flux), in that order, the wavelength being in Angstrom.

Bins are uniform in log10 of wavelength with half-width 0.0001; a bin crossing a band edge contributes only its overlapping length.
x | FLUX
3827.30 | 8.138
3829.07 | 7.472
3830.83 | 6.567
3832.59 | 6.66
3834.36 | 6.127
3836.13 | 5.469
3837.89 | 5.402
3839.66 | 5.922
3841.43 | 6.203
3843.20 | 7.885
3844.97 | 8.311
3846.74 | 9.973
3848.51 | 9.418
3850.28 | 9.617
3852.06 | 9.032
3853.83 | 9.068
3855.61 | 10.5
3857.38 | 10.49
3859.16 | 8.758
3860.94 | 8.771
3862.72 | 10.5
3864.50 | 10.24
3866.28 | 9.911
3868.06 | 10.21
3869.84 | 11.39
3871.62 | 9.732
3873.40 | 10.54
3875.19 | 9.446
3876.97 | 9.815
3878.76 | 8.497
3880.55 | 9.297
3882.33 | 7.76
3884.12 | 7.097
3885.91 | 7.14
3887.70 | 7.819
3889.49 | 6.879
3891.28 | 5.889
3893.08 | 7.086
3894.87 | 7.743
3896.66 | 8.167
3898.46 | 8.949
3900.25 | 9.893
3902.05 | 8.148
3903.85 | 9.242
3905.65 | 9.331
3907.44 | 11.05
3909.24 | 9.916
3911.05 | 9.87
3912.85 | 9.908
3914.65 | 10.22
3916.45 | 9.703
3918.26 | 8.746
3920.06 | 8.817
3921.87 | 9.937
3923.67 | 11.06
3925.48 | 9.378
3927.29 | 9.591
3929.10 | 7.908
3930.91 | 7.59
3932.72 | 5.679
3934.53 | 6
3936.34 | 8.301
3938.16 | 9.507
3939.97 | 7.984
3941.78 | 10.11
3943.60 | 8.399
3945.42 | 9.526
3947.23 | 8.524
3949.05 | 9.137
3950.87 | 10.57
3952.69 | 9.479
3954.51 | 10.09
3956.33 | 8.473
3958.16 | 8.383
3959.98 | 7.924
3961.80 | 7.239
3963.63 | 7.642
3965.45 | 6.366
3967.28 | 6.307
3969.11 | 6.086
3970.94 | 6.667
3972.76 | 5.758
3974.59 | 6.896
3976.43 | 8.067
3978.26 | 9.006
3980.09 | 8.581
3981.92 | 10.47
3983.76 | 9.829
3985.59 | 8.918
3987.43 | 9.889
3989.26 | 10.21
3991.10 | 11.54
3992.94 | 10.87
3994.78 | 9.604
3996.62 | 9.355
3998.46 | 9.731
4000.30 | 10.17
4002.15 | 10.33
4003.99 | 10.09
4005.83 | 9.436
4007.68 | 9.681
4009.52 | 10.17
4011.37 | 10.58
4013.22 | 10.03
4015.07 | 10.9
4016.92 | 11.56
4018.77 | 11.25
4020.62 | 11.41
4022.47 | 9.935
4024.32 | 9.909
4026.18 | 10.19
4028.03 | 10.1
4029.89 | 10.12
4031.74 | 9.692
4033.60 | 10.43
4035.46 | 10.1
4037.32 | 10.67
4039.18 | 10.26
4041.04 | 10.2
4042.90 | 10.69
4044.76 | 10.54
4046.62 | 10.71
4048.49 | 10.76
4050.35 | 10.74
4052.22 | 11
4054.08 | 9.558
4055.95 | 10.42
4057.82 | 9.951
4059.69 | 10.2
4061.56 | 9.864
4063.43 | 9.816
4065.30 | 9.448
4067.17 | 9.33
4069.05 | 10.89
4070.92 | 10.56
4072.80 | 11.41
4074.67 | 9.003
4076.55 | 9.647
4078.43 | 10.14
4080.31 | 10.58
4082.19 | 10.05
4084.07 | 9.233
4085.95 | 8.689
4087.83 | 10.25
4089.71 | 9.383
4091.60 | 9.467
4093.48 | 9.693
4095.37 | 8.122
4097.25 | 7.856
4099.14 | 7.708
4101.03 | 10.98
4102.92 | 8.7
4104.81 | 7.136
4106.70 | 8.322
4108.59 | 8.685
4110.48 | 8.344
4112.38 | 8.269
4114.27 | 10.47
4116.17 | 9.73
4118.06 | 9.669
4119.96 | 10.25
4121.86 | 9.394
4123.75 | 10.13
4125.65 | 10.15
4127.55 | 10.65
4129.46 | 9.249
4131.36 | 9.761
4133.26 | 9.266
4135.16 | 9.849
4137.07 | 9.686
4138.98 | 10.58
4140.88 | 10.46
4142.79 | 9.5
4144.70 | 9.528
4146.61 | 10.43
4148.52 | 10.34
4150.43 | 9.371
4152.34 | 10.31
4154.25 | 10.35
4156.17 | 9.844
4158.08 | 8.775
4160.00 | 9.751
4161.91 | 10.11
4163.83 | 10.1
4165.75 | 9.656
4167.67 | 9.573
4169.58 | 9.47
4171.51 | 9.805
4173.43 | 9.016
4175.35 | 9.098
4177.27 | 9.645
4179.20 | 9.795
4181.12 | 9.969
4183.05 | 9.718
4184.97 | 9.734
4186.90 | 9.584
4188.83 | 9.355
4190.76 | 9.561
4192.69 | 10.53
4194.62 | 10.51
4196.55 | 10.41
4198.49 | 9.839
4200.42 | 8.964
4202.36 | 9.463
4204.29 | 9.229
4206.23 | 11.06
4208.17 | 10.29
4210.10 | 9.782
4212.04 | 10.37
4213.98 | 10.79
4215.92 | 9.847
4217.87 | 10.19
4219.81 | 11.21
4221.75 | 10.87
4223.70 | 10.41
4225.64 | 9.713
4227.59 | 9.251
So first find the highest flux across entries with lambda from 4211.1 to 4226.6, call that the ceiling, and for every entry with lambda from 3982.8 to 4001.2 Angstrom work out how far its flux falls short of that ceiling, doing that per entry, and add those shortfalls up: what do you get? 12.0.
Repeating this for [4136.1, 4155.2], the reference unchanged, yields 11.5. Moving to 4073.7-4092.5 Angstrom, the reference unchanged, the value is 15.7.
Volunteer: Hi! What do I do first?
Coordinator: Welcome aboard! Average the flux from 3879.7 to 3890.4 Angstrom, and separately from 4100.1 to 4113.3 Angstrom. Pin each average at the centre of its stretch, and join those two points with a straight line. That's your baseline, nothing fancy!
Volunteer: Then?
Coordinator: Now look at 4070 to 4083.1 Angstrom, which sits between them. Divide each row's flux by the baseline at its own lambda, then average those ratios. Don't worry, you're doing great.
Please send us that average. 1.20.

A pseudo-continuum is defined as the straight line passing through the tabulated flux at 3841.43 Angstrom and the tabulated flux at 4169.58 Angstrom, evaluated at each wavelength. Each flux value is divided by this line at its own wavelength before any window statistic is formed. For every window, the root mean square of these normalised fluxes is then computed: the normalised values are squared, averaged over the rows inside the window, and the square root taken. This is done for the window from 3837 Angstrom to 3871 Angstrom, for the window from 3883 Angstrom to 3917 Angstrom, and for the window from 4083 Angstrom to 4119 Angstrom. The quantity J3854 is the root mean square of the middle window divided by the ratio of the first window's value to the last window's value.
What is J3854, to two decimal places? 0.91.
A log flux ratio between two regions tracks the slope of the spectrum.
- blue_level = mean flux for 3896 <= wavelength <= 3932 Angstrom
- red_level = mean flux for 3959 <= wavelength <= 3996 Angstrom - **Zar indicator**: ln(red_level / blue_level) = -0.11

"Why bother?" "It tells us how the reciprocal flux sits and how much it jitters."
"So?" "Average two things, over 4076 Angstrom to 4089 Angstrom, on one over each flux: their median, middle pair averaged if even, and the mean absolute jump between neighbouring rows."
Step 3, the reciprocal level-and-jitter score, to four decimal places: 0.0537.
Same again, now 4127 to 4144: 0.0545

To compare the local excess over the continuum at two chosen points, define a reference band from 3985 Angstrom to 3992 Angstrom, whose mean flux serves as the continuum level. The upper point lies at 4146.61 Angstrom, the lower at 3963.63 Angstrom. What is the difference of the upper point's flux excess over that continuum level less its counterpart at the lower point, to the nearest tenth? 2.8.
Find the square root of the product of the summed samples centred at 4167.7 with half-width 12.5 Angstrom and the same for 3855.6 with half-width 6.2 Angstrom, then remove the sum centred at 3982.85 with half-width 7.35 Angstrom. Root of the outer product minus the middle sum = 16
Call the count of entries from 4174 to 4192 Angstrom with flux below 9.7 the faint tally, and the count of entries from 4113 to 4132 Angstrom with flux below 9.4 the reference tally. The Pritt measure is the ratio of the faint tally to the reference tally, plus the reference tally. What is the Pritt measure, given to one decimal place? 4.5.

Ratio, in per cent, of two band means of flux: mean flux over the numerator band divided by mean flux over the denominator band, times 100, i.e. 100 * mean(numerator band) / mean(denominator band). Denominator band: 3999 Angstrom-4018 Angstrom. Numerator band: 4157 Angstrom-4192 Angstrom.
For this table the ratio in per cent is 93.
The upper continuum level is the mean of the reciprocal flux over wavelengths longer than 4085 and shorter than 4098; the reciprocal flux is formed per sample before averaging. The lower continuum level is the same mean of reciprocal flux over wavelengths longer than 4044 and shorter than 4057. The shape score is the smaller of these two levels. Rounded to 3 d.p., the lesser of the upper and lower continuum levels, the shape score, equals 0.095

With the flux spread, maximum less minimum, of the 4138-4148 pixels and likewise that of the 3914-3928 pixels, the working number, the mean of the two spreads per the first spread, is 1.6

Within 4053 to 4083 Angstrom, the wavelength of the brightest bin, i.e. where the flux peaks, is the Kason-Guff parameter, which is 4072.80 Angstrom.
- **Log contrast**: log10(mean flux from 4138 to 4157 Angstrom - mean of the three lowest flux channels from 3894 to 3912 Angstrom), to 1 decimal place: 0.3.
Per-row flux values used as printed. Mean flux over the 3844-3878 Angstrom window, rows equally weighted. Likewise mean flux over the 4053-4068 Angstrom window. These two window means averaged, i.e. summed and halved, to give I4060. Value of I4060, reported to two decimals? 9.80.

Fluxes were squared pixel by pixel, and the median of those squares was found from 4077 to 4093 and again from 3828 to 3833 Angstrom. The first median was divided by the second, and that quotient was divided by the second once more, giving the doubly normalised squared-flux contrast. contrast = 0.048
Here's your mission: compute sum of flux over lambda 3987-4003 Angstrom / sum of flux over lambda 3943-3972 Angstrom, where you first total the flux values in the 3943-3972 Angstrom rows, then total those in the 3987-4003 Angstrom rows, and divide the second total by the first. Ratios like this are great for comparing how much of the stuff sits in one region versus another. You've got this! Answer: 0.70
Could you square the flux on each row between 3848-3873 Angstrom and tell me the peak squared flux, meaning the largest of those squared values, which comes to 130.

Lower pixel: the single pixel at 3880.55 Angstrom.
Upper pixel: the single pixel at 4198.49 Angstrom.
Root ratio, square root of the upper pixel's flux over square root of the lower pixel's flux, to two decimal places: 1.03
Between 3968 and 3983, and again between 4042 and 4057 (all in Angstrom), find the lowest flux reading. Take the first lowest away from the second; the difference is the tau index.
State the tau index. 4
